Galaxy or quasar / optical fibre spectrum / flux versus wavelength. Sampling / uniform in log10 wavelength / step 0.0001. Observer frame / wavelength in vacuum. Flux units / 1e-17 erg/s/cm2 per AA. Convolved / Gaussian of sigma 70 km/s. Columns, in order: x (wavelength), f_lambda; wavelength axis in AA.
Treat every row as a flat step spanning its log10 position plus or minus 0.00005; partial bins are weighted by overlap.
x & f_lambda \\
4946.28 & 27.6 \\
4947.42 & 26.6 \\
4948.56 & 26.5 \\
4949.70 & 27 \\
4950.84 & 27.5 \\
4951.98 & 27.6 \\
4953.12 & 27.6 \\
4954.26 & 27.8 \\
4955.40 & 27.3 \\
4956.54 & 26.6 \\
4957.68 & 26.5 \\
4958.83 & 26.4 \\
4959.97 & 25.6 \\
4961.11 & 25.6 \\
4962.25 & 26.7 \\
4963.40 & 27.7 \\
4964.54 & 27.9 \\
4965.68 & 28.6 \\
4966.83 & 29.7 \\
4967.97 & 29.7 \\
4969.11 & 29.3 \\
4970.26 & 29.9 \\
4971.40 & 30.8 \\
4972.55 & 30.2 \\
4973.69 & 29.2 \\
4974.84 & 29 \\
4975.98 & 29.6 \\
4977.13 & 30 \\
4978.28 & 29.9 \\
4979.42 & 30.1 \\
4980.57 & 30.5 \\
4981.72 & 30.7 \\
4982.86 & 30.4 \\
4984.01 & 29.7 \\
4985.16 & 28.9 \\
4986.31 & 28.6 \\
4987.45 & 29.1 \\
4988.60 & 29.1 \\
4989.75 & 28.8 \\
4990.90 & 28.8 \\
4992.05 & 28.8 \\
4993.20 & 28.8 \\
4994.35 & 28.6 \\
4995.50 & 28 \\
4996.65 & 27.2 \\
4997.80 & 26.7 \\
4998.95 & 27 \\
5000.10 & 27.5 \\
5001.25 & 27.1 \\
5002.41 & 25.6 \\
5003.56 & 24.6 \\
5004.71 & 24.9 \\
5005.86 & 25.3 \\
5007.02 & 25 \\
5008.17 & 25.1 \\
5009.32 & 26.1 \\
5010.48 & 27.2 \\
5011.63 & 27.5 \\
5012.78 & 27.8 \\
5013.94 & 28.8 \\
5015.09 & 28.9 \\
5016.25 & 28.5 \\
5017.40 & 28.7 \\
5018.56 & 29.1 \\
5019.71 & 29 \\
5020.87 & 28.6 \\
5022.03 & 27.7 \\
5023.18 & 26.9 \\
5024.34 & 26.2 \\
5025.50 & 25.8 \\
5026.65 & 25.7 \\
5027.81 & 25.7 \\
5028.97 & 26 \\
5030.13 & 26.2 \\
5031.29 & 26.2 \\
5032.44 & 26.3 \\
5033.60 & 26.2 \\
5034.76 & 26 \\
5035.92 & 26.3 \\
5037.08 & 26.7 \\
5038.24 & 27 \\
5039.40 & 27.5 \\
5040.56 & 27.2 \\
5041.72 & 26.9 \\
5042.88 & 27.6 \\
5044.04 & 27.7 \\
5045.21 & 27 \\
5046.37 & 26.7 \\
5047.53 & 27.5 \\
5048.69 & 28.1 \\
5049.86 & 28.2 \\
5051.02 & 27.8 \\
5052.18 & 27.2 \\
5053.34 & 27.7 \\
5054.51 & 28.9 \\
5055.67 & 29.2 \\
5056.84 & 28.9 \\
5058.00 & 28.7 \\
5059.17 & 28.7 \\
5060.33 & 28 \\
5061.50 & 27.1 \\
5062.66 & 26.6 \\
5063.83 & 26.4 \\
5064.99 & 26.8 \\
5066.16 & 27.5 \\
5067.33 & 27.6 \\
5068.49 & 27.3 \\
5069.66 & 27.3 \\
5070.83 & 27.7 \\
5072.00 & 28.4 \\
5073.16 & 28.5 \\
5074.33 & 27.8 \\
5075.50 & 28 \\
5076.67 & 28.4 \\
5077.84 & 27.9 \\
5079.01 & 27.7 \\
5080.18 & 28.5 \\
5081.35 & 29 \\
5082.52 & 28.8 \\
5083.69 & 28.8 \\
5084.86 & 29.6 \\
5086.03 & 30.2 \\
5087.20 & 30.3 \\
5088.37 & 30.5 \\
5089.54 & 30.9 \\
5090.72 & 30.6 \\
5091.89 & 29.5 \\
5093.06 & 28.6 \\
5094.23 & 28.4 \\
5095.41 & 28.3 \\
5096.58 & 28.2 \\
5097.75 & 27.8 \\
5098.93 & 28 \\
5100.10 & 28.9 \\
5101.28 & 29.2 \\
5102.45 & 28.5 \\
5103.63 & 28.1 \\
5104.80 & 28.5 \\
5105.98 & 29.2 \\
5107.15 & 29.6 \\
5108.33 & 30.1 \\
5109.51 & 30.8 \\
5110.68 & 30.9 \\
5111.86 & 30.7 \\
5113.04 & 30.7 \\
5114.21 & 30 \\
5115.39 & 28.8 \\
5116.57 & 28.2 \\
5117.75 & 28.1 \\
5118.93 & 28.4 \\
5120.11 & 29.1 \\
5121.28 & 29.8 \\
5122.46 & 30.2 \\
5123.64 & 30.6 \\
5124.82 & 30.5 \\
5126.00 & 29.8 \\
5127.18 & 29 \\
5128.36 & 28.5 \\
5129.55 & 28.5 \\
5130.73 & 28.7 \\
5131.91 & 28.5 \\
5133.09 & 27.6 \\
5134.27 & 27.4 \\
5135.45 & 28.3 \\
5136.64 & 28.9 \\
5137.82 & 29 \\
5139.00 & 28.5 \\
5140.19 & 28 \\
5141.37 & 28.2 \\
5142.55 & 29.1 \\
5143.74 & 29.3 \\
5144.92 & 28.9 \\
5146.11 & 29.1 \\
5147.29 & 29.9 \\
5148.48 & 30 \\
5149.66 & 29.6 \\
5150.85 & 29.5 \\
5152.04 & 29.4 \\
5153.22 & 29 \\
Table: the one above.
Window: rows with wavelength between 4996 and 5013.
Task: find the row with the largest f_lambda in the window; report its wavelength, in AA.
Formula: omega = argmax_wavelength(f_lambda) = 5012.78 AA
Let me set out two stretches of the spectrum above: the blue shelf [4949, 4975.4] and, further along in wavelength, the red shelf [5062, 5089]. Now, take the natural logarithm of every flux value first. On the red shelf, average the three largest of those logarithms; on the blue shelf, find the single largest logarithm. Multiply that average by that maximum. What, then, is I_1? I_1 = 11.7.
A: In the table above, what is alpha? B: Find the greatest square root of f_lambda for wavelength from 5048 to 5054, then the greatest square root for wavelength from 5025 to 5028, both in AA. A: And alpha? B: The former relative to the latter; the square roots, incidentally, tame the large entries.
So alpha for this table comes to 1.05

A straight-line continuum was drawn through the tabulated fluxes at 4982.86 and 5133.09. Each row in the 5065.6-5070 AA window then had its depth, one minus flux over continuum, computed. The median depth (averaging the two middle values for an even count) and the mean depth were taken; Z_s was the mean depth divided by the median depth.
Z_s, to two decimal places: 0.98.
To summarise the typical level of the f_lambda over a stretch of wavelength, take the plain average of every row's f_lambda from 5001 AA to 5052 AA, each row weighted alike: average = 26.9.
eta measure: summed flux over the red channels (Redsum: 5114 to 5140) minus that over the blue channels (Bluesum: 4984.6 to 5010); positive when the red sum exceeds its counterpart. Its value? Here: 37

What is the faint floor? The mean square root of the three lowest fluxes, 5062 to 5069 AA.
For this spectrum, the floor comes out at 5.16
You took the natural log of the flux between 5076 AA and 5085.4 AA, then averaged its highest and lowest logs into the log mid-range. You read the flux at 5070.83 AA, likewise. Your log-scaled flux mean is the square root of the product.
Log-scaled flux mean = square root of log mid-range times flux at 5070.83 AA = 9.6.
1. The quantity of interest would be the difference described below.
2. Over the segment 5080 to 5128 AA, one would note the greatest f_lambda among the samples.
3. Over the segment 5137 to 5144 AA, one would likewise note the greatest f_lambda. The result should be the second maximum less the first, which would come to -1.6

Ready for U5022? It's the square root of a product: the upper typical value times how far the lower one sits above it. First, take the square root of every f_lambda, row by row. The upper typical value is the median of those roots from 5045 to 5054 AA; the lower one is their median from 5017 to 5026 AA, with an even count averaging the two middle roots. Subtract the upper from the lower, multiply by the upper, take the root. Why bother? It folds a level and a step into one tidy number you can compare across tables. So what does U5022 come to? 0.52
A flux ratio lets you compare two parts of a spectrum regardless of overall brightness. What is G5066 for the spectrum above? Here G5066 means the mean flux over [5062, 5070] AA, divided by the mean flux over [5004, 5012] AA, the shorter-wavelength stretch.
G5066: 1.05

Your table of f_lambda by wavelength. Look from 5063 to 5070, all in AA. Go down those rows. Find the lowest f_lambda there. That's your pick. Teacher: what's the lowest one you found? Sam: 26.4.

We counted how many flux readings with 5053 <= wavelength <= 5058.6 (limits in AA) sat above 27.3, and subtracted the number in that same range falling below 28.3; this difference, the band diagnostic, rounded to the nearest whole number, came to 4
